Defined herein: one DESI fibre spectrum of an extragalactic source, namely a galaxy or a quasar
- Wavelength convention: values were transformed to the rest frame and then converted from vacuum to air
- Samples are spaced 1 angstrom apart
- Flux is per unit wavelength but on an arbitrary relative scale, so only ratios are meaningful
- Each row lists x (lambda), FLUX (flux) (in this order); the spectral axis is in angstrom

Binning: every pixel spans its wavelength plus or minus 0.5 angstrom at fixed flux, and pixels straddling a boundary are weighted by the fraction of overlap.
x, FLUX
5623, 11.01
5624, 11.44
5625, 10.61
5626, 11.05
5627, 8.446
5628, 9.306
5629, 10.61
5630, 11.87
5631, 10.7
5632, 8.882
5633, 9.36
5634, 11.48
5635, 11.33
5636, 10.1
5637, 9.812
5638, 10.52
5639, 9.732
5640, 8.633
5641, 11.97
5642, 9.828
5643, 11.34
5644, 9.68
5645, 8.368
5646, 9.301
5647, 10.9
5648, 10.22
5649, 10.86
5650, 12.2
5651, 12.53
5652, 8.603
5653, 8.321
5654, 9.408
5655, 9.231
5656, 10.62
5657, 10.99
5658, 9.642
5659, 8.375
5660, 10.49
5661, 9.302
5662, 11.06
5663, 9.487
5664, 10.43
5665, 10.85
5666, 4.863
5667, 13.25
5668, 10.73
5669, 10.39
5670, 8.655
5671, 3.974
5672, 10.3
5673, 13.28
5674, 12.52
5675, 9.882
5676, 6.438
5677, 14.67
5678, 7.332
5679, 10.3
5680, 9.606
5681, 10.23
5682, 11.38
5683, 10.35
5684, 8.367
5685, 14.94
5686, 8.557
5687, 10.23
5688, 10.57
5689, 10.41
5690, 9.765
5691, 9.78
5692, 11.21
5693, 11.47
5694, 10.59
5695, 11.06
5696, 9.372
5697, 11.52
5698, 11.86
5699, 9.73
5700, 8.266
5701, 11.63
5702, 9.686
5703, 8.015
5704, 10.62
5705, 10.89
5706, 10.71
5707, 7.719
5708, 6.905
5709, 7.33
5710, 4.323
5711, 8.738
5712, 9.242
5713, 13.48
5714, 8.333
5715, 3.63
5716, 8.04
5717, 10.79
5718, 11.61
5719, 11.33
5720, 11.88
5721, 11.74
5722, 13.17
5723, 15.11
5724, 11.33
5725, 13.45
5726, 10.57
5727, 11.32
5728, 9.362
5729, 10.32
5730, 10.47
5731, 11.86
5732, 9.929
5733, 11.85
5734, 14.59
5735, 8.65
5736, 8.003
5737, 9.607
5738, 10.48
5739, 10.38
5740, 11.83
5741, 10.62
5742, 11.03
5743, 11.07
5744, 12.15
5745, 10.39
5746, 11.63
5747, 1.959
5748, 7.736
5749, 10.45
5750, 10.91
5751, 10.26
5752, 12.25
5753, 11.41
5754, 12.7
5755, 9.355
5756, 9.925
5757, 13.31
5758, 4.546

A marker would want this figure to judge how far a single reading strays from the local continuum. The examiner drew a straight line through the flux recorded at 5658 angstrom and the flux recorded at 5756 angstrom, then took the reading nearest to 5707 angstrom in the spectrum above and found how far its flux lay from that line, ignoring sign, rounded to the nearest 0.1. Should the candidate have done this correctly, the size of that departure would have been 2.1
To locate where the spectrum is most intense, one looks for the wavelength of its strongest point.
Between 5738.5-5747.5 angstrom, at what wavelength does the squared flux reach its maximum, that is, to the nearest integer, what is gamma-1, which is 5744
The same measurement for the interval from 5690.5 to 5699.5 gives 5698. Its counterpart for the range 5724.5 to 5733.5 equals 5725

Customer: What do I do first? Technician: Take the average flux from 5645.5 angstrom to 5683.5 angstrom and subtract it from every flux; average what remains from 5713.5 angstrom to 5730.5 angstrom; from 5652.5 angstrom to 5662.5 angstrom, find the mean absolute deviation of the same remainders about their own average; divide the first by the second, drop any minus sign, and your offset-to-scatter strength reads 0.84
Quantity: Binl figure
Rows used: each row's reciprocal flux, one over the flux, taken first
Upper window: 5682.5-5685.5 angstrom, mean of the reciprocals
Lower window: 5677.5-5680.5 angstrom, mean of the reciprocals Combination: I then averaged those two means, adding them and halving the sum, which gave 0.103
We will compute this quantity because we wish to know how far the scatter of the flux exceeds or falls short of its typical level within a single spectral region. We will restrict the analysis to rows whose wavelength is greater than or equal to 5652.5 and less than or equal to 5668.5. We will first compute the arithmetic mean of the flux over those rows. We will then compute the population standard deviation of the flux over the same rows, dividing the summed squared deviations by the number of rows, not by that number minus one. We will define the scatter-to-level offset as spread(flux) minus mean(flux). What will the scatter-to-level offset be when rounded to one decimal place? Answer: -8.1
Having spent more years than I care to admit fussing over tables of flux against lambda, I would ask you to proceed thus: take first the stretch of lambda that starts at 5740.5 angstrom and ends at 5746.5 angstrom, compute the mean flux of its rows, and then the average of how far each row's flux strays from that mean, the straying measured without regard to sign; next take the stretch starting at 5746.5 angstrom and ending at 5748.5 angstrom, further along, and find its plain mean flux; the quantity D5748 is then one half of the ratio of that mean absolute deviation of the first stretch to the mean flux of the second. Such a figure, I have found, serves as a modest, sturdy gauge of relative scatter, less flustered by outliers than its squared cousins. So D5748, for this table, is 0.051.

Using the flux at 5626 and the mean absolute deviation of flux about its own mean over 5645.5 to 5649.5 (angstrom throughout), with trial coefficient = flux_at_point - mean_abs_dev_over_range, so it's 10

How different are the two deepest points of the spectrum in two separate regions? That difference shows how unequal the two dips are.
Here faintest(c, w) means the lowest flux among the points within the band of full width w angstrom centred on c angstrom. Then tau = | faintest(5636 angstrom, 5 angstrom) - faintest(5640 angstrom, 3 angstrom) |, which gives 1.2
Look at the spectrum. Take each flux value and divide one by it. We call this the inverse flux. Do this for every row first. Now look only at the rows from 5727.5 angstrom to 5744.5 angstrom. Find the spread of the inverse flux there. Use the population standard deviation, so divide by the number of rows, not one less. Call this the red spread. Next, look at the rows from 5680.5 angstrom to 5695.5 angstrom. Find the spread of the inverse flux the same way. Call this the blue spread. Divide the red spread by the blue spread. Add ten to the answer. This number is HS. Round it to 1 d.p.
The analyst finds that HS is 11.1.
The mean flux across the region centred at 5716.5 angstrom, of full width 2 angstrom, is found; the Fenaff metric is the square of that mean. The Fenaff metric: 89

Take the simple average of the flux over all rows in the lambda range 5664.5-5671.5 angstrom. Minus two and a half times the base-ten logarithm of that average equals -2.38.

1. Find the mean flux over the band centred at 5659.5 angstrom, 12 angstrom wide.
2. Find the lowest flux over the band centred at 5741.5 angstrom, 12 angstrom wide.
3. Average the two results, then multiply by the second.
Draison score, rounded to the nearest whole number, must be 12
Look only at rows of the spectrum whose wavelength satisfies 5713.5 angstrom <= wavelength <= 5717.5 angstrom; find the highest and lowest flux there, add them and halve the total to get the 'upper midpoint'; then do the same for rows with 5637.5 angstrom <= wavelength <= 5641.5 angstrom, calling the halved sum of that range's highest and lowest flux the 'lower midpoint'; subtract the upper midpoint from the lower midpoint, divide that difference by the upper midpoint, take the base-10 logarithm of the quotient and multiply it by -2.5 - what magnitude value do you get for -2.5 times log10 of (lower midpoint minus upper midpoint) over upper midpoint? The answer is 0.92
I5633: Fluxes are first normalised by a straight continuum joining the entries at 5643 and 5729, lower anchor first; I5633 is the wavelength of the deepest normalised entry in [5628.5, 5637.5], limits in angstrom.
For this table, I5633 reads 5632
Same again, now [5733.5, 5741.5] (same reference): 5736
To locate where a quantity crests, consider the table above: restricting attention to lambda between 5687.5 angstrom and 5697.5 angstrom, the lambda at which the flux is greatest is 5697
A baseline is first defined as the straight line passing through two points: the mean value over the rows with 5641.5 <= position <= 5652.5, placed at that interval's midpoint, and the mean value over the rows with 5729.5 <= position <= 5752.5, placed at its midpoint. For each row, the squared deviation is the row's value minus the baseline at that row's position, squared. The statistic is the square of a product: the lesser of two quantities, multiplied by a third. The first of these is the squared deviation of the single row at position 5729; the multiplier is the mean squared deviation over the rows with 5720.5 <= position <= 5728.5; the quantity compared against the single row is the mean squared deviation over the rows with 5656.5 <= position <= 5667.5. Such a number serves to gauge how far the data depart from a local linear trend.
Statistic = 0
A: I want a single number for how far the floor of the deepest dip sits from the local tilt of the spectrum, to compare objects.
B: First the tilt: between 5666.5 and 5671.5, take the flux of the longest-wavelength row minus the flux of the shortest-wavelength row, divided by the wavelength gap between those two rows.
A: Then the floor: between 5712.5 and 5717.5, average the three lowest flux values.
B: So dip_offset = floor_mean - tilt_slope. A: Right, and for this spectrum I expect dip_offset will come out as 9.0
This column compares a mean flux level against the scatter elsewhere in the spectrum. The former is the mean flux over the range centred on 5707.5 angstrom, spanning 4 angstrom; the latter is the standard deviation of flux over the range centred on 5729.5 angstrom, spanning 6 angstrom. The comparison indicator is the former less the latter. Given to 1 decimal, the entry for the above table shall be 7.3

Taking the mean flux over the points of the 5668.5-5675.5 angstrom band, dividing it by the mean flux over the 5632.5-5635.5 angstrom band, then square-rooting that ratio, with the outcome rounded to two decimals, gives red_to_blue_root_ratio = 0.96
